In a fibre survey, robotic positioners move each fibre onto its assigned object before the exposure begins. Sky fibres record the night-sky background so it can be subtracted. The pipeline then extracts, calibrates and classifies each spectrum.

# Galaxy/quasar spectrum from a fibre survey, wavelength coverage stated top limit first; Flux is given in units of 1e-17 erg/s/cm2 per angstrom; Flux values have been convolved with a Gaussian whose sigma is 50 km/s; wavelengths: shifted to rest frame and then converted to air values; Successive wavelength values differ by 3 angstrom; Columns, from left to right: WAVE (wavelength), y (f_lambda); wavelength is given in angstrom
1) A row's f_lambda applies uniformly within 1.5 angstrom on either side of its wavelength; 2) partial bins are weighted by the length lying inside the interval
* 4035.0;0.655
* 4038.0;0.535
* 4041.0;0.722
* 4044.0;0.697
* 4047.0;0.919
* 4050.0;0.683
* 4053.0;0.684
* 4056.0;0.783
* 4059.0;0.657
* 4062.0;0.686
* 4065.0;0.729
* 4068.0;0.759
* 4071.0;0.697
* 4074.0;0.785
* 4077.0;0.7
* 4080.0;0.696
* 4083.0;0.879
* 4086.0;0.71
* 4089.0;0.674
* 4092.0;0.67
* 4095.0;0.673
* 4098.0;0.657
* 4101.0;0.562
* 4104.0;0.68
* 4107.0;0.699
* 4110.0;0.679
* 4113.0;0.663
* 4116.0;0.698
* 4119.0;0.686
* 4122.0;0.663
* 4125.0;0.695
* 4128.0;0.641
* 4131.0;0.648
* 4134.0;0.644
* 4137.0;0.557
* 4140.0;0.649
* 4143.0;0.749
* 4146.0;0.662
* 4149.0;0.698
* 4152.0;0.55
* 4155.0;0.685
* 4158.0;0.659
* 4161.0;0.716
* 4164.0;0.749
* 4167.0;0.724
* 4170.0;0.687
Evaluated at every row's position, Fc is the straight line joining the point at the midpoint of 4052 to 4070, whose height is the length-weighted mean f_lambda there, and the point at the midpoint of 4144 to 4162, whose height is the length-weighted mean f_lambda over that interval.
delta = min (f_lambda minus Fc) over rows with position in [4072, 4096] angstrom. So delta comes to -0.03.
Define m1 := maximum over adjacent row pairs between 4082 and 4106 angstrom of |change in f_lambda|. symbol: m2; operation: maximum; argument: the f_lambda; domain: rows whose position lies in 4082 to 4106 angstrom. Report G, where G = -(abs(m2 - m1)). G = -0.71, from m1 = 0.17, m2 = 0.879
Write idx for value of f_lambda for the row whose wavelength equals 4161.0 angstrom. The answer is 0.716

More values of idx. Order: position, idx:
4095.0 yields 0.673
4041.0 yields 0.722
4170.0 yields 0.687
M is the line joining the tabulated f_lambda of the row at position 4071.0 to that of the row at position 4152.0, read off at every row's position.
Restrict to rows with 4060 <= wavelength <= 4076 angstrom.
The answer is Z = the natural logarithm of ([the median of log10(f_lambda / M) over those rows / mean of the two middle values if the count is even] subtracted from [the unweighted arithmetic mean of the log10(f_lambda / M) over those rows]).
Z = -5.5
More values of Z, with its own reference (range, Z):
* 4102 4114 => -6.1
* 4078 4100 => -4.1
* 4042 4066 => -3.8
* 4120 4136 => -5.9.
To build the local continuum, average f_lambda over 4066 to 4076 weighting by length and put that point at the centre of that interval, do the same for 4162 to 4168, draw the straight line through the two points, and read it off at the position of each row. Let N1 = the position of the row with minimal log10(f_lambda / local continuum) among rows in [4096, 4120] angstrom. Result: 4101.0 angstrom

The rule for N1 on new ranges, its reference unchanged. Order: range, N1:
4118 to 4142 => 4137.0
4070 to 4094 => 4092.0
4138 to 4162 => 4152.0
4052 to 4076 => 4059.0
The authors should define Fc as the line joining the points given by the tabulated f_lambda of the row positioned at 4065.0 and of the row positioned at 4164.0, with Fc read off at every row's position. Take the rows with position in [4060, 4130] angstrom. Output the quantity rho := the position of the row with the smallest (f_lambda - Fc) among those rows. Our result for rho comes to 4101.0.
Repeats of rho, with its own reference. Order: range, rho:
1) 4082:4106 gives 4101.0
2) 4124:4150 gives 4137.0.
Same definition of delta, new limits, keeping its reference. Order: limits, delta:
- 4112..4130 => -0.04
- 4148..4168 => -0.11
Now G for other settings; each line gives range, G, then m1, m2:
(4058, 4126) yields -0.70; 0.18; 0.879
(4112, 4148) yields -0.65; 0.10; 0.749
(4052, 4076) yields -0.66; 0.13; 0.785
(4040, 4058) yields -0.68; 0.24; 0.919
